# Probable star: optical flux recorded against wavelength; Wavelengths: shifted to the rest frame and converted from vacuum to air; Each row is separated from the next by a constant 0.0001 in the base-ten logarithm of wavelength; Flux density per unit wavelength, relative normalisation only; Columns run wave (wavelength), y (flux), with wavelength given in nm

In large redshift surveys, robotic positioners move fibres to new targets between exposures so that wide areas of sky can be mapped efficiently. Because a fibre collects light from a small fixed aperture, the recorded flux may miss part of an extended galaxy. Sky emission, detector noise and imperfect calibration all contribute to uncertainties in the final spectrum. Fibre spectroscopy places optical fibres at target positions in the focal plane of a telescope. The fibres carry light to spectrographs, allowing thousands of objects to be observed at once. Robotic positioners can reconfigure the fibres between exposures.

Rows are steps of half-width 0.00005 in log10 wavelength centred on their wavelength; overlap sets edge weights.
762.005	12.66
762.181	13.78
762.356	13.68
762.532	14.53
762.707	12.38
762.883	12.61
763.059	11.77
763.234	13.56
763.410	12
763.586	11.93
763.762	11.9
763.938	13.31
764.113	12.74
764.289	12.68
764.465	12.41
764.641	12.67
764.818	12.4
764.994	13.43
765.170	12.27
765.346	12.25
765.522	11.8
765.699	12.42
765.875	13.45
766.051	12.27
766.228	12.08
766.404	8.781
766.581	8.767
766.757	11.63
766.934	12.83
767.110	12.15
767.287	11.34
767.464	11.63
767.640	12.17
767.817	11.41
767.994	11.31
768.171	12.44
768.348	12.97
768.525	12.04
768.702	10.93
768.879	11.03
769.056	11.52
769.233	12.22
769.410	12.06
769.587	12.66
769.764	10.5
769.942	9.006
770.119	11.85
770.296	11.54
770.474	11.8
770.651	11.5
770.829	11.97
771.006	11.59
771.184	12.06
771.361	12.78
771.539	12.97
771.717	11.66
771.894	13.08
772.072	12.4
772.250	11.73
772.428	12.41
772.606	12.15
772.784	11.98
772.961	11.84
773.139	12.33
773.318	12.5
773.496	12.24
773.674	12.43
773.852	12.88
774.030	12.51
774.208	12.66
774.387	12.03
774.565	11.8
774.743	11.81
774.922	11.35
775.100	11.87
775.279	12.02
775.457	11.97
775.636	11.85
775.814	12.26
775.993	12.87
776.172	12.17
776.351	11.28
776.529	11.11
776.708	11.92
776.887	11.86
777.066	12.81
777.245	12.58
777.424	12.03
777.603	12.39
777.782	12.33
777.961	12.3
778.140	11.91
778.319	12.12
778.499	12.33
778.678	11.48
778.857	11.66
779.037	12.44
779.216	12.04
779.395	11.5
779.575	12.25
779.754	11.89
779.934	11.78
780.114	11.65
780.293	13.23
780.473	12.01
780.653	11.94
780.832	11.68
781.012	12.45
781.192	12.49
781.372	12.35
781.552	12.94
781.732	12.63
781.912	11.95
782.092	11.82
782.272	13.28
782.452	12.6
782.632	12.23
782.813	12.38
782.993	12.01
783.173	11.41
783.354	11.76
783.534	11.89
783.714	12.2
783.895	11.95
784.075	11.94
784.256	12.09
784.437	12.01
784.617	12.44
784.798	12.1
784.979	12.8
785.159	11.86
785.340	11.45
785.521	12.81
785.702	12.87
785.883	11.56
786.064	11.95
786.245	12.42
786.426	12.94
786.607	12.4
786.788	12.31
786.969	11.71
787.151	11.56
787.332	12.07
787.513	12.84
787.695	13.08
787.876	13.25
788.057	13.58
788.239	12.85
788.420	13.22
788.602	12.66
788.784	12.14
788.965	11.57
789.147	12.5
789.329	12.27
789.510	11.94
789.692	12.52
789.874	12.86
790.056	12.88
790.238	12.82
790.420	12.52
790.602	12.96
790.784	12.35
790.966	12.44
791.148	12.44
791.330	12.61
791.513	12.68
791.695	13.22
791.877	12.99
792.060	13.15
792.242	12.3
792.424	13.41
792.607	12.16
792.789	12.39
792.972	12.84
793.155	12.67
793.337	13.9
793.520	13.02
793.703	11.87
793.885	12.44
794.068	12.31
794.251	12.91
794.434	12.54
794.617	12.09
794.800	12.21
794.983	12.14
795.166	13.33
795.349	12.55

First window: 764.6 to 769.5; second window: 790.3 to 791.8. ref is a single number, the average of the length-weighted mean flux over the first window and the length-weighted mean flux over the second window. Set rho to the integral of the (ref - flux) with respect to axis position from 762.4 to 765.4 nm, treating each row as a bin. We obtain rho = -1.2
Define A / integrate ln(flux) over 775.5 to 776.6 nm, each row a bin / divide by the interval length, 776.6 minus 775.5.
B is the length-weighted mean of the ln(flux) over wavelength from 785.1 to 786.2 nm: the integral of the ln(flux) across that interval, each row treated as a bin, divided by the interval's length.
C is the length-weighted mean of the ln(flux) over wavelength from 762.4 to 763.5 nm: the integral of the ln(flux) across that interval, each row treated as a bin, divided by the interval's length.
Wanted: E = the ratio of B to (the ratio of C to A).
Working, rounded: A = 2.48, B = 2.49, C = 2.55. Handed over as 2.42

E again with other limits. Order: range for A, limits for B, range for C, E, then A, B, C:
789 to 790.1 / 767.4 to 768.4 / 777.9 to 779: 2.52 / 2.52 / 2.48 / 2.48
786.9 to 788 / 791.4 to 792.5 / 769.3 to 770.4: 2.67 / 2.52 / 2.56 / 2.42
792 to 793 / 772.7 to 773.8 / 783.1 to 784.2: 2.57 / 2.54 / 2.51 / 2.47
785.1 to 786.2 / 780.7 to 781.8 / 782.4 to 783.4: 2.52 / 2.49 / 2.52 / 2.49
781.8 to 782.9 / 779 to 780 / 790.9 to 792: 2.45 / 2.51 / 2.48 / 2.54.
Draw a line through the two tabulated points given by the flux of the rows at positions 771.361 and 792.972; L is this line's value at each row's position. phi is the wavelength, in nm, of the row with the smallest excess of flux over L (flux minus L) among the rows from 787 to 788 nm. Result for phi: 787.151 nm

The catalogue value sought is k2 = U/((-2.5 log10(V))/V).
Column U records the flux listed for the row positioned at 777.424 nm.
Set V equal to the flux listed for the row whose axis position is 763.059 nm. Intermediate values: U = 12.03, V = 11.77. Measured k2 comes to -52.9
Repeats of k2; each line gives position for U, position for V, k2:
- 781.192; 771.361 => -57.7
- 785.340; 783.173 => -49.4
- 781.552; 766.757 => -56.5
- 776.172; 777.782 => -55.0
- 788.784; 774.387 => -54.1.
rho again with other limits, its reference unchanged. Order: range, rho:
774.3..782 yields 1.4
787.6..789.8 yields -0.8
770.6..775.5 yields 0.4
